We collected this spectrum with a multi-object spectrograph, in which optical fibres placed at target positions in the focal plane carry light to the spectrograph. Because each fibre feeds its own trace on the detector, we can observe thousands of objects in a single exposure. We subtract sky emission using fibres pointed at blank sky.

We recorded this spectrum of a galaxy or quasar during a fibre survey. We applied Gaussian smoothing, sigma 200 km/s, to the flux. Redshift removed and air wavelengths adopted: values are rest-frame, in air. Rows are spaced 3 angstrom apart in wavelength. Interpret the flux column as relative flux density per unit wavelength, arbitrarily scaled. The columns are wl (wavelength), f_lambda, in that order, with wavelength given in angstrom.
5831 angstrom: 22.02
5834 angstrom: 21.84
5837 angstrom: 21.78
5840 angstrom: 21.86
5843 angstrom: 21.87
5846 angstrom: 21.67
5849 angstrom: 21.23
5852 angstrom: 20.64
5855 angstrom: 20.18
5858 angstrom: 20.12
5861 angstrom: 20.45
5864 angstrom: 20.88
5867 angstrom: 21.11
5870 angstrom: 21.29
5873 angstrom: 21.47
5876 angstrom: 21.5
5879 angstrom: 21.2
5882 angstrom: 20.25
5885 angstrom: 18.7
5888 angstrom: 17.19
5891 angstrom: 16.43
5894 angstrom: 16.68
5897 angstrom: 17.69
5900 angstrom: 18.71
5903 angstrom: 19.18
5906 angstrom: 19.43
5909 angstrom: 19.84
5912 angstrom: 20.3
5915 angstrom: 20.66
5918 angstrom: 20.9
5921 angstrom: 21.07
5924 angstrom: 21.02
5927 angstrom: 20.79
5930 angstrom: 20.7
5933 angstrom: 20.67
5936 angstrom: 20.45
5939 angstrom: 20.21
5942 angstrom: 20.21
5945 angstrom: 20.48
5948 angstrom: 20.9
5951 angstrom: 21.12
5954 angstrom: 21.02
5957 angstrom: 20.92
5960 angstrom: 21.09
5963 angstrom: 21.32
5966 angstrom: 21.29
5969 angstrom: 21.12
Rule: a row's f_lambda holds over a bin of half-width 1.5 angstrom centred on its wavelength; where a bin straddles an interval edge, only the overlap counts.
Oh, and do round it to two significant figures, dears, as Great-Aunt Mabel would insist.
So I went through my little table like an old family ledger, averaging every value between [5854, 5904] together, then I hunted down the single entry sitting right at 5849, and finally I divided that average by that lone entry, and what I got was 0.92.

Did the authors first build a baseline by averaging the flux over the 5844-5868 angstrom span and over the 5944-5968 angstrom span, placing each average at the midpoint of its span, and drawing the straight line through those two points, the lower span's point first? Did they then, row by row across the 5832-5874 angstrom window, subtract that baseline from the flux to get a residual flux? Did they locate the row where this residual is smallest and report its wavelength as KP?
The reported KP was 5858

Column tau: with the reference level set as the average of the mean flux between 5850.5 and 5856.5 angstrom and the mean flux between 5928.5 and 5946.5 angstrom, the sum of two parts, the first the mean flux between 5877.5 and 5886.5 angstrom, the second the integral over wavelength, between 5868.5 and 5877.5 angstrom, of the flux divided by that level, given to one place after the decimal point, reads 29.5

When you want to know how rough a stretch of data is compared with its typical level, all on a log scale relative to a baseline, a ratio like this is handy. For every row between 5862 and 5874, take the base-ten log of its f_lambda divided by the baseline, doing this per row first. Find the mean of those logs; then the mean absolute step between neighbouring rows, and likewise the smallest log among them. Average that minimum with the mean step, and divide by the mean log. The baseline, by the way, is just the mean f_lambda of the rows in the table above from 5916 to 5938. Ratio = 0.4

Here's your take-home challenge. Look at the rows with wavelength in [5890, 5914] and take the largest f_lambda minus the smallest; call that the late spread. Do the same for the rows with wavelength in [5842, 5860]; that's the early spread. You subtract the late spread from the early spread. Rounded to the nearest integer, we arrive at -2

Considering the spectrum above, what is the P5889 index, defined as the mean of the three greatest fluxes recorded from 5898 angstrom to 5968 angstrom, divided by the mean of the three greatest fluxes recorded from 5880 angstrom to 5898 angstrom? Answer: 1.13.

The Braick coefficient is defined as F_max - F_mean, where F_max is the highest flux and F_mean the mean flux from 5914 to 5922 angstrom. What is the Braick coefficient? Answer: 0.19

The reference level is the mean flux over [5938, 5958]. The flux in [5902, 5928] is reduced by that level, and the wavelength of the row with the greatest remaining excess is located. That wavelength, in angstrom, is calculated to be 5921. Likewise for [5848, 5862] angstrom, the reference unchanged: 5849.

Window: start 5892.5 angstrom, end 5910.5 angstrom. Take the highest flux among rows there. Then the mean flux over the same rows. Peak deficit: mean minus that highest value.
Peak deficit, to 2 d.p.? -1.25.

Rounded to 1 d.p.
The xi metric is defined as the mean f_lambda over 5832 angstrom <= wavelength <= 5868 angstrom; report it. 21.1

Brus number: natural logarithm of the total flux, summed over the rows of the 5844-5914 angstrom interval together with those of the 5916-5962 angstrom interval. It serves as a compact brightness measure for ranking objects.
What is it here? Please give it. 6.64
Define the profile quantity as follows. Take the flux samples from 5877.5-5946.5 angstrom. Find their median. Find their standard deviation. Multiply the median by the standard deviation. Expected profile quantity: 29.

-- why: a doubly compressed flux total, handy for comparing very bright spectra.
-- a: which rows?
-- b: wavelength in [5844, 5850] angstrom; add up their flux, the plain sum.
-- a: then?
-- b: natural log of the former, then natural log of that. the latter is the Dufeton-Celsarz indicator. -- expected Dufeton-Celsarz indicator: 1.32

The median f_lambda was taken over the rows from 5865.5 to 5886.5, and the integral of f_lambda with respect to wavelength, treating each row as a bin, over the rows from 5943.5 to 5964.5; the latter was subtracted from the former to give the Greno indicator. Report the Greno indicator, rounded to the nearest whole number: -419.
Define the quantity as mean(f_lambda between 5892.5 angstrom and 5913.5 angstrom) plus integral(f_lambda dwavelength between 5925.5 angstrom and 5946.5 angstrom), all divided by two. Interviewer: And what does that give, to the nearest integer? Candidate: 225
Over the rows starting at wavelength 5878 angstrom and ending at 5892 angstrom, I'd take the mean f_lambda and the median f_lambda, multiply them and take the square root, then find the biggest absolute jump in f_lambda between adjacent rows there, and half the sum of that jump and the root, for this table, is 10.1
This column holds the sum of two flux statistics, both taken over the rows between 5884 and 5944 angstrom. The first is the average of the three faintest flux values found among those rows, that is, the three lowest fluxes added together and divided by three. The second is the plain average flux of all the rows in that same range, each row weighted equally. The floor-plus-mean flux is 36.3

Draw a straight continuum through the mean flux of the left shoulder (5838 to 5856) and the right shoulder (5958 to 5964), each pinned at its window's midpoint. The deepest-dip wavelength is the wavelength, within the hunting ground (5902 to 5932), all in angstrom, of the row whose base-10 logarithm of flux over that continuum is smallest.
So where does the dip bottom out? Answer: 5903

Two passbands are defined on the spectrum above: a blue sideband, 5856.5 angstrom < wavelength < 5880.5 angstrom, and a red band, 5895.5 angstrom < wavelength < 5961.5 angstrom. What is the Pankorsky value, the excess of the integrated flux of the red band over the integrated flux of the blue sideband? 838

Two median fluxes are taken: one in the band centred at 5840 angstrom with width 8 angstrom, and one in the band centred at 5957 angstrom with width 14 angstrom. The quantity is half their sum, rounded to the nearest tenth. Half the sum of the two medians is 21.5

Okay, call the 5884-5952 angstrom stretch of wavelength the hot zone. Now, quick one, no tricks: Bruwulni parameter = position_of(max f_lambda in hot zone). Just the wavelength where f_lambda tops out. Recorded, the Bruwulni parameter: 5951 angstrom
